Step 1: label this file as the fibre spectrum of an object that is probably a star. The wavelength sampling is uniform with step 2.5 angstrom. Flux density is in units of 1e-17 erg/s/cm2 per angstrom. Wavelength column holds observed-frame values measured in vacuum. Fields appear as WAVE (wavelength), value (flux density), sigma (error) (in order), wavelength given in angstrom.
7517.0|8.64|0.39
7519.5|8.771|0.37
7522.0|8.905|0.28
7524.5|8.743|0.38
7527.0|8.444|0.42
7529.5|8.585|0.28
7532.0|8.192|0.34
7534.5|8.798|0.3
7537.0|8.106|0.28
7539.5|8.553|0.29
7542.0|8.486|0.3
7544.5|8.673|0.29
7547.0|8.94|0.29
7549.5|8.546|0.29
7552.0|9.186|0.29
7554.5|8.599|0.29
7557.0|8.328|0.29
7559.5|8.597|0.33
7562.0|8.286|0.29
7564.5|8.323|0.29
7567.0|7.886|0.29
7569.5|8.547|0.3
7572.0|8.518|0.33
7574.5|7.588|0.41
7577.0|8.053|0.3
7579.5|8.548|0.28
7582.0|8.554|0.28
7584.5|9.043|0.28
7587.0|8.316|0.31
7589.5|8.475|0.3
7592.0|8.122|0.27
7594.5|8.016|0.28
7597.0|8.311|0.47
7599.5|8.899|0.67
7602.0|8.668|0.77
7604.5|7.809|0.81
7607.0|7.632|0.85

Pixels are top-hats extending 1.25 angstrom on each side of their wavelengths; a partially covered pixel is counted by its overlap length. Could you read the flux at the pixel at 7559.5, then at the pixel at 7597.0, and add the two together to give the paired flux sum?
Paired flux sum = 16.91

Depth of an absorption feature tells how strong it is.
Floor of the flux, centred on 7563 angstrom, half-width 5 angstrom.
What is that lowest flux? 7.886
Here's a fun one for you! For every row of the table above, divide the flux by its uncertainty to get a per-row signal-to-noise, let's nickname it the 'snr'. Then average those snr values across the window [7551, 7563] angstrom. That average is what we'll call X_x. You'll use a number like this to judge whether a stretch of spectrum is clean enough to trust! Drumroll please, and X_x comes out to 28.9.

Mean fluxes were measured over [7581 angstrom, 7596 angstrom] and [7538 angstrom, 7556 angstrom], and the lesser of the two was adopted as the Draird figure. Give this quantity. 8.42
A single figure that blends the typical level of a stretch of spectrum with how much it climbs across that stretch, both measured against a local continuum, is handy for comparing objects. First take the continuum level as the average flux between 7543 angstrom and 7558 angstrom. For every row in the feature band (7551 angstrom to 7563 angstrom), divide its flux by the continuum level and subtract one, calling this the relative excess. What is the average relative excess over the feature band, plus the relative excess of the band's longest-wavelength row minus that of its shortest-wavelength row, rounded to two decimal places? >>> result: -0.12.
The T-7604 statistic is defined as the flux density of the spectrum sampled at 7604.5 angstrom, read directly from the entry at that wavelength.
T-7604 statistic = 7.809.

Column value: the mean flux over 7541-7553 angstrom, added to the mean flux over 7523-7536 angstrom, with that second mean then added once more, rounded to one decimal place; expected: 25.9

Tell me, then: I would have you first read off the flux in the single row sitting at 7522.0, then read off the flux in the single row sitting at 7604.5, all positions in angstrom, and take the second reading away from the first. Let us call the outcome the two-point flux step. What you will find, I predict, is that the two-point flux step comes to 1.10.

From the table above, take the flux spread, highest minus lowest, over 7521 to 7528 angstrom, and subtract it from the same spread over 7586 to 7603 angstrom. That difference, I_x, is 0.4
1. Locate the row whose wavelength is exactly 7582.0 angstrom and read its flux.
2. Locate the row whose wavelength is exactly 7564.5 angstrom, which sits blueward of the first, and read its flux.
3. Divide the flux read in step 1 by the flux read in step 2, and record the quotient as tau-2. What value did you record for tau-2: 1.03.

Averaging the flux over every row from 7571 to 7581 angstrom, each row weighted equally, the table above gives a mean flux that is 8.18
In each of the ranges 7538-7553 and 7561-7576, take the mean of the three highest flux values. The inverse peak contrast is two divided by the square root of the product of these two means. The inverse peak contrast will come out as 0.230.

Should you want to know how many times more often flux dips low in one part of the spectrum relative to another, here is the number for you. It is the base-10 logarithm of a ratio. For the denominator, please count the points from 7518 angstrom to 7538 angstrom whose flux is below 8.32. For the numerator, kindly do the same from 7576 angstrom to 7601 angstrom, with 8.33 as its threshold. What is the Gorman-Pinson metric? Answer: 0.40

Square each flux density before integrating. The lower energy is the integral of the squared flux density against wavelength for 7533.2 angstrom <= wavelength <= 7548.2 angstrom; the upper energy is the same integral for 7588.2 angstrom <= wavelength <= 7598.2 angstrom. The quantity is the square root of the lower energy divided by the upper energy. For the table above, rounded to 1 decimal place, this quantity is 1.3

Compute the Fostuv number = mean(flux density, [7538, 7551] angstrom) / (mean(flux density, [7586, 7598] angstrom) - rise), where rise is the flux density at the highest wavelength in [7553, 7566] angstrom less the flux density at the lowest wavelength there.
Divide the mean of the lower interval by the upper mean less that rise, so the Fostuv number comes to 1.01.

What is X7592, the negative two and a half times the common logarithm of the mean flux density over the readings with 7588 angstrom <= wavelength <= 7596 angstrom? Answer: -2.29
